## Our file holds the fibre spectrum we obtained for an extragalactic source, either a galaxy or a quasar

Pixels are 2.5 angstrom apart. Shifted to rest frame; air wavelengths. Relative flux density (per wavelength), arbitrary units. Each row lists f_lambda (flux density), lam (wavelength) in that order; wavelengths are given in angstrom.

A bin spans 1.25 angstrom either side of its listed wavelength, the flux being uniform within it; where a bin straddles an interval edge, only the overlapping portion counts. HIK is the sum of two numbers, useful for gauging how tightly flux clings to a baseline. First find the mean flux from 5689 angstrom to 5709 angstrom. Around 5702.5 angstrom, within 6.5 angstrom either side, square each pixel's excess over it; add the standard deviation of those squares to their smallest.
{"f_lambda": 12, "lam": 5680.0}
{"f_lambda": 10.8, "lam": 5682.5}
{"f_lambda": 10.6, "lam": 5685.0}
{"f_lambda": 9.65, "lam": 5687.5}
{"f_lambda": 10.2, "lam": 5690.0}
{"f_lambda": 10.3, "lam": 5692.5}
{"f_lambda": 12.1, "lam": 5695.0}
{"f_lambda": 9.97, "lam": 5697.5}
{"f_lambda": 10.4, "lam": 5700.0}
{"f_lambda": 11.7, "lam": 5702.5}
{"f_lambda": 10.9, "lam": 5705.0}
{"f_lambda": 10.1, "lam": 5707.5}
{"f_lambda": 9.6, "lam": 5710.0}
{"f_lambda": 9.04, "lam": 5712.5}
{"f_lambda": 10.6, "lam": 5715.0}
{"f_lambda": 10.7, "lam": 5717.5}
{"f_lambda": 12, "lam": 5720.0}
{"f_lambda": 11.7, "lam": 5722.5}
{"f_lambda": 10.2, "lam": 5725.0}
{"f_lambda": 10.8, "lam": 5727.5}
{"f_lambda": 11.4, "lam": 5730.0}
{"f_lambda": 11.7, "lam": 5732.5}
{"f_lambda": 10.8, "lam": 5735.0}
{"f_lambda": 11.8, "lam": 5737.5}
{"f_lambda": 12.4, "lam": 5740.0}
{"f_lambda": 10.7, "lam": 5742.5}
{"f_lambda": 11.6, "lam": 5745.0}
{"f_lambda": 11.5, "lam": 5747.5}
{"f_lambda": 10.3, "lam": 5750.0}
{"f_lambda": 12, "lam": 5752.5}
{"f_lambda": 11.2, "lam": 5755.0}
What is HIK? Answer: 0.4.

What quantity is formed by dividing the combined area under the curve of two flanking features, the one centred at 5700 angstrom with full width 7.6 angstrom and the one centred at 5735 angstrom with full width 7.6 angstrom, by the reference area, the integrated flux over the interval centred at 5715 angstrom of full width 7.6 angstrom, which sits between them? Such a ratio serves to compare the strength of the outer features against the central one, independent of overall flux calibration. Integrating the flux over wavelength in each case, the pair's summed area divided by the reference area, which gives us 2.19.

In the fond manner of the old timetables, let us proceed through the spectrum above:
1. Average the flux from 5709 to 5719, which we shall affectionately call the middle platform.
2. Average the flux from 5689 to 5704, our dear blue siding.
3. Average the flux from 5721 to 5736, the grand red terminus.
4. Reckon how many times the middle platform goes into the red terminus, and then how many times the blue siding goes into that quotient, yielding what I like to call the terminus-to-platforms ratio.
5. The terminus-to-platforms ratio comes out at 0.103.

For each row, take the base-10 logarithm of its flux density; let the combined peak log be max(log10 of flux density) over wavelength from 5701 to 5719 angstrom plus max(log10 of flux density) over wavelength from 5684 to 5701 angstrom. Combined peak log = 2.15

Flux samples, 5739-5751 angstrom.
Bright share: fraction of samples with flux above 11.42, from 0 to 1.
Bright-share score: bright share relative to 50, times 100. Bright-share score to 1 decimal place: 1.2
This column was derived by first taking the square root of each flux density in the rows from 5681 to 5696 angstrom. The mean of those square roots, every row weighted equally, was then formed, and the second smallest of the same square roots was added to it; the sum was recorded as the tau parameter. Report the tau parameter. 6.45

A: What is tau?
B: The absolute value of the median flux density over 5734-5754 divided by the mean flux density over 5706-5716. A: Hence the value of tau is 1.17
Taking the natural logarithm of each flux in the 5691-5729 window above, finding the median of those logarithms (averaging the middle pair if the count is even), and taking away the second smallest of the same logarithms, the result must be 0.10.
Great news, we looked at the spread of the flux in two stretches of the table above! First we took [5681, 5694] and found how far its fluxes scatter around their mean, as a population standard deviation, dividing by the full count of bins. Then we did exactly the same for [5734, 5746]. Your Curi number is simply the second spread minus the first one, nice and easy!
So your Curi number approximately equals 0.24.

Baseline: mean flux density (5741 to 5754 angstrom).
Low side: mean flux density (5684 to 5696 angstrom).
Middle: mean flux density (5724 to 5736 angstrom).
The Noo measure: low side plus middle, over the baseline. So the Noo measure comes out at 1.92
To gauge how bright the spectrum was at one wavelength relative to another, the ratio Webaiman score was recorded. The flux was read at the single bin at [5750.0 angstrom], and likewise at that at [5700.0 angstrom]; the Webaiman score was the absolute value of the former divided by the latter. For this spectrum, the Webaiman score 0.99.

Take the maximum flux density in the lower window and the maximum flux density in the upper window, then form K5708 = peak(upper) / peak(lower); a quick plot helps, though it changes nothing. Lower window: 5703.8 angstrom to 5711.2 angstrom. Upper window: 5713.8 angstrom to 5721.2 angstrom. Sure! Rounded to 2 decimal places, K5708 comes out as 1.10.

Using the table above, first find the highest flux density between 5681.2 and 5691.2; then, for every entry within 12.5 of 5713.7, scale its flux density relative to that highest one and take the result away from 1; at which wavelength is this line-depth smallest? 5720.0 angstrom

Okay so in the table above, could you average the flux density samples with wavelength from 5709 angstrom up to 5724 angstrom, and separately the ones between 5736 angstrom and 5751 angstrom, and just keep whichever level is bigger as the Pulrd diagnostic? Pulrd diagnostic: 11.4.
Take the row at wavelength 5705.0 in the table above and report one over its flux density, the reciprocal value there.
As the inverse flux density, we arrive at 0.092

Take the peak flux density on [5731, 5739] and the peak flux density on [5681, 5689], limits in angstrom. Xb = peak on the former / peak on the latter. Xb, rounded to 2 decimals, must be 1.09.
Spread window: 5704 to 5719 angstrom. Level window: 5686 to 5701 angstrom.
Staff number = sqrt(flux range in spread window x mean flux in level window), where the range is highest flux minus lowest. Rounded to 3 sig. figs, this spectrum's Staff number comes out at 4.41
